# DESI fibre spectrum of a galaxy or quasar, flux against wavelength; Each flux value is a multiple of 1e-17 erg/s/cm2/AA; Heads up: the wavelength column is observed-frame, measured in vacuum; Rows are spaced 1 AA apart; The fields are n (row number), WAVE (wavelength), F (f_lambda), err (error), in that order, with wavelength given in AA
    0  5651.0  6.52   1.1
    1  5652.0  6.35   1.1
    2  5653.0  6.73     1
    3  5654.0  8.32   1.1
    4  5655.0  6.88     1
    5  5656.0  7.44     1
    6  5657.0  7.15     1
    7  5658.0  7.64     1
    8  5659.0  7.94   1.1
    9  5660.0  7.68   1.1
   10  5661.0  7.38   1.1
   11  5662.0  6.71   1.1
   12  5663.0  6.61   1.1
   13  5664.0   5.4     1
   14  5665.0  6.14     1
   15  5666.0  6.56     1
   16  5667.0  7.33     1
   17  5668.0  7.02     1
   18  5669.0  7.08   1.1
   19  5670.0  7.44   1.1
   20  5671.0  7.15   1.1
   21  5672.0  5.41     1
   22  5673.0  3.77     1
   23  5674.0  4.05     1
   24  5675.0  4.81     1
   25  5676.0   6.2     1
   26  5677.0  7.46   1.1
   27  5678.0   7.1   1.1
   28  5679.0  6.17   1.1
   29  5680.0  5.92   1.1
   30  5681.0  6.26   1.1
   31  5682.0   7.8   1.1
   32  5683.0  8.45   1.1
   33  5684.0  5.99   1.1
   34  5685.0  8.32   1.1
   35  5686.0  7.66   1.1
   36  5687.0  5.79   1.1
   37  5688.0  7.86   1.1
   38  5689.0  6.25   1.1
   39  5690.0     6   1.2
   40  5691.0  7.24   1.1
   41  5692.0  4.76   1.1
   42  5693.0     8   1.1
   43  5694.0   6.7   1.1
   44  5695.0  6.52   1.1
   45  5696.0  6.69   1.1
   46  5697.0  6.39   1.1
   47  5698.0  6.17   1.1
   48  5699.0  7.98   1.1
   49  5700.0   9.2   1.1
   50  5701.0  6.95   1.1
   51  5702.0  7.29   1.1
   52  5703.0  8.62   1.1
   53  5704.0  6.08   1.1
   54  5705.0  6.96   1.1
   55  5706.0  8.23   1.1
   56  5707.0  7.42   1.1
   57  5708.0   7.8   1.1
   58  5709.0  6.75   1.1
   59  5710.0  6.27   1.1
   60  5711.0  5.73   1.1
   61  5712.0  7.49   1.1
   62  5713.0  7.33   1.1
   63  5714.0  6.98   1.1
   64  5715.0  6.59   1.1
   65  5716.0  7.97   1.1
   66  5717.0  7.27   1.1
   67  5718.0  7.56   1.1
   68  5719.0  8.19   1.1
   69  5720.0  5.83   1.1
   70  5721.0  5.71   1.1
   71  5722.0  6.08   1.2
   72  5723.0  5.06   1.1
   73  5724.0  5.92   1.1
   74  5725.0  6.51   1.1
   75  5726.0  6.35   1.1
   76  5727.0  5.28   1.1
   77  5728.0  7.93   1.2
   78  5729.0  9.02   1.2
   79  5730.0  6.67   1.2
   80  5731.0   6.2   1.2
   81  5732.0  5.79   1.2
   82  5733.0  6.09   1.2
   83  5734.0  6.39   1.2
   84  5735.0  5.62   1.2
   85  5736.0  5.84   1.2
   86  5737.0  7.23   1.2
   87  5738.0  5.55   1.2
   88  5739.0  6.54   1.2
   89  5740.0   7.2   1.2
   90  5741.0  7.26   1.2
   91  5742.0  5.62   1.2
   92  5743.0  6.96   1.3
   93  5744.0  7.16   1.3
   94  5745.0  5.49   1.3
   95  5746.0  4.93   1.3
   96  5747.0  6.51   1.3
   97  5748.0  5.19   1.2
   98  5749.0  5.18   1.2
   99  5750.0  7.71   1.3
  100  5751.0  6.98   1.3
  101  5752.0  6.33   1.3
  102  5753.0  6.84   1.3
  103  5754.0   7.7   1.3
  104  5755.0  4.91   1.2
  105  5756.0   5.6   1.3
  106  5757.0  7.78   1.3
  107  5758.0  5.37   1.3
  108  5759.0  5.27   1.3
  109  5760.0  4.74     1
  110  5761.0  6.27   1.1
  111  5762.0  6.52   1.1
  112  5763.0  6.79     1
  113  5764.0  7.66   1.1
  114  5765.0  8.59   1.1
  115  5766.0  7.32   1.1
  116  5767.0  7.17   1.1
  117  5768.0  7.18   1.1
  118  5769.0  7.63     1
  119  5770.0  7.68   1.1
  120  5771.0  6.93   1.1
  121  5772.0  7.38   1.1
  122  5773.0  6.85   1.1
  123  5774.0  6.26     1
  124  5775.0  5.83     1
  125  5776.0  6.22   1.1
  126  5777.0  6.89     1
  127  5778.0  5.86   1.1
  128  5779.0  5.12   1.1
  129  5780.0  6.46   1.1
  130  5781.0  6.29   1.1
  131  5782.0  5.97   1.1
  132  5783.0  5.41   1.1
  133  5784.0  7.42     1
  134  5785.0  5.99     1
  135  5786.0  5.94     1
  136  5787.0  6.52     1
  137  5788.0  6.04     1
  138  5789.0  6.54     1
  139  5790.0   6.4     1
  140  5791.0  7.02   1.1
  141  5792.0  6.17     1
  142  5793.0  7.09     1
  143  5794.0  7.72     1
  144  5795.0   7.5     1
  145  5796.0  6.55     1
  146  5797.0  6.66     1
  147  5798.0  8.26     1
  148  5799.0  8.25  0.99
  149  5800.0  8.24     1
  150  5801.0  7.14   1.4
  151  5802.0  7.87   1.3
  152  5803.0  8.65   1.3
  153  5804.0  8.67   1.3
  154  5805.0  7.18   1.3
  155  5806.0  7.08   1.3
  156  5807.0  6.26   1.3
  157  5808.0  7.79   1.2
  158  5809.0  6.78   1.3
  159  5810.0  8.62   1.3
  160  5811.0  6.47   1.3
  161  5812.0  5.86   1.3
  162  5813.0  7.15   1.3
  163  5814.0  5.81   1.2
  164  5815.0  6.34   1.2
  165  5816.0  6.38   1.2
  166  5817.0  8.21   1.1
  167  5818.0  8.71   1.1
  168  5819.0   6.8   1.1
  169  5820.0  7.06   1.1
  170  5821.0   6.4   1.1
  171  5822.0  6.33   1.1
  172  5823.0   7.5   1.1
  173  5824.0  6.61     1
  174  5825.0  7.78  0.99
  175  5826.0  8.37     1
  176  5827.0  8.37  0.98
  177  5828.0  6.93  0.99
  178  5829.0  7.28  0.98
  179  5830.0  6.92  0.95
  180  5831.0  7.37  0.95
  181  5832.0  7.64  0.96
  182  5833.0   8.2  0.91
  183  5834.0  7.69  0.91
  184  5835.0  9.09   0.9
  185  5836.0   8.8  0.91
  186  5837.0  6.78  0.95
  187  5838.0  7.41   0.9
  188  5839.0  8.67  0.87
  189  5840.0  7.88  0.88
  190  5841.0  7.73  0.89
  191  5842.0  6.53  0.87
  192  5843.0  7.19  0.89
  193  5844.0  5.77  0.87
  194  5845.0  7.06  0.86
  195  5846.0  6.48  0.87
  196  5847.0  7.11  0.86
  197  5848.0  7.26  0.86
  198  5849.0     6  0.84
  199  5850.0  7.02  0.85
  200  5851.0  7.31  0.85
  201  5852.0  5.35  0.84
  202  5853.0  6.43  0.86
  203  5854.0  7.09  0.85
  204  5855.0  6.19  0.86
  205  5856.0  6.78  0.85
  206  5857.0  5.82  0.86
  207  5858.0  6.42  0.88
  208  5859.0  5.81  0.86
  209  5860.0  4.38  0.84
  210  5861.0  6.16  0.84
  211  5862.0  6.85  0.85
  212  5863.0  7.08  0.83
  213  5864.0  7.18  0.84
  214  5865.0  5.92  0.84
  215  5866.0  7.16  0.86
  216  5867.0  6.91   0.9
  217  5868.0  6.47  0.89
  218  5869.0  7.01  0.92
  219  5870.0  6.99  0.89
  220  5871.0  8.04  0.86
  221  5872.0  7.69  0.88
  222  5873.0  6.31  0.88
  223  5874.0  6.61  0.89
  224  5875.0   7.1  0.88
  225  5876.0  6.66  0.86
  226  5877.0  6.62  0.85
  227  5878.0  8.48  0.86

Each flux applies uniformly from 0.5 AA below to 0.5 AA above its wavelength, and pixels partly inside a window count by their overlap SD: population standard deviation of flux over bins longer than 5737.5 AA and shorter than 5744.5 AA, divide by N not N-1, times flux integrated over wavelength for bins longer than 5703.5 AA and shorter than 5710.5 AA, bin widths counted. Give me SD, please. 34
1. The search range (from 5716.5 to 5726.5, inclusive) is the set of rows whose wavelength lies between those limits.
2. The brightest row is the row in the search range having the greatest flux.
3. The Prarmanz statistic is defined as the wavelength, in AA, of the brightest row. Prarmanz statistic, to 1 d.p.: 5719.0 AA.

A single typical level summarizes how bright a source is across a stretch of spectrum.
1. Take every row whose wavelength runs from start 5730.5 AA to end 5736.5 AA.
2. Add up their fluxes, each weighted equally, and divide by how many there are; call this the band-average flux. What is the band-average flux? 6.0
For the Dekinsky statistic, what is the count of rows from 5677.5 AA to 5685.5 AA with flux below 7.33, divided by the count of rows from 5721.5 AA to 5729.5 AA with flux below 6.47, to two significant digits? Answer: 1.0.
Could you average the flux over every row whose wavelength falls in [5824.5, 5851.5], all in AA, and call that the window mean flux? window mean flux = 7.4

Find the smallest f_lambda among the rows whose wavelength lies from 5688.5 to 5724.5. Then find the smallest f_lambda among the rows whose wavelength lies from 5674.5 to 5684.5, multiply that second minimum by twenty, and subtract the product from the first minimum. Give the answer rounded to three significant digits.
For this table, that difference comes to -91.4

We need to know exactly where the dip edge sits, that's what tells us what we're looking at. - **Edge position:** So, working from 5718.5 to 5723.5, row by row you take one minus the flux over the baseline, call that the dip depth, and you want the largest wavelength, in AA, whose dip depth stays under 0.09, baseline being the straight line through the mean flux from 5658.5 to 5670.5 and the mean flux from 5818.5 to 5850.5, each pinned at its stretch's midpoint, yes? 5719.0 AA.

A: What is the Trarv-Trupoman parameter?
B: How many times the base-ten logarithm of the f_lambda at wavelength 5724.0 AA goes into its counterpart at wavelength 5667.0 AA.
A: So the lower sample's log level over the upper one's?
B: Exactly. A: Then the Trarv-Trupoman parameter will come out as 1.12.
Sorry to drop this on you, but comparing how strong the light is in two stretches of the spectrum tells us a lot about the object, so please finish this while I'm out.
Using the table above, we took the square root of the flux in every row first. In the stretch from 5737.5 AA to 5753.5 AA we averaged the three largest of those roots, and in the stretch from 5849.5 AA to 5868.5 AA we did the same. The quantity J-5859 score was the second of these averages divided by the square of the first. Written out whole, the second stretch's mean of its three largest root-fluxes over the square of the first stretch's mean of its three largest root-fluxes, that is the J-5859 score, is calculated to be 0.364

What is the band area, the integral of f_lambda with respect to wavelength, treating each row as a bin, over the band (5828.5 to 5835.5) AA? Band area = 54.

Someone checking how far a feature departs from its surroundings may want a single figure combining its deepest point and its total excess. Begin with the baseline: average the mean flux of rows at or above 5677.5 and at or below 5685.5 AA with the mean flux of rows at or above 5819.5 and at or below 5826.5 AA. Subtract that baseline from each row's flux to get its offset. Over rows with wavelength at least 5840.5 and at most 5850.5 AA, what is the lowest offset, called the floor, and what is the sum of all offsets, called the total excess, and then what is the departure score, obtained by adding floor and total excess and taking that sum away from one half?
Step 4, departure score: 4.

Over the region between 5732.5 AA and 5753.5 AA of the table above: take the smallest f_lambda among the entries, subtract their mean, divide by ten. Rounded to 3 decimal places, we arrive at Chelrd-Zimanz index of -0.139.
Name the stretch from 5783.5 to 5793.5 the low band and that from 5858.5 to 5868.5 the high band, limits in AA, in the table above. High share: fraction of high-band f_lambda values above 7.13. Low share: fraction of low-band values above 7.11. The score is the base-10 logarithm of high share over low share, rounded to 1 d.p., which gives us 0.3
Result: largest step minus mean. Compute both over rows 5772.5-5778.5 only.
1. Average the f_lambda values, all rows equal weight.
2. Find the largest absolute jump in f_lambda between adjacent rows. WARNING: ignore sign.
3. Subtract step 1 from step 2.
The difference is -5.3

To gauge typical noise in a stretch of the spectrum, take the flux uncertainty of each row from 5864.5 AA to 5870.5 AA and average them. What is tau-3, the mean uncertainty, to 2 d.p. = 0.88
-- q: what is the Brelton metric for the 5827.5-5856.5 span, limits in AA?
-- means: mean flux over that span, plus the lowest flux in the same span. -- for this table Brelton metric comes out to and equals 12.5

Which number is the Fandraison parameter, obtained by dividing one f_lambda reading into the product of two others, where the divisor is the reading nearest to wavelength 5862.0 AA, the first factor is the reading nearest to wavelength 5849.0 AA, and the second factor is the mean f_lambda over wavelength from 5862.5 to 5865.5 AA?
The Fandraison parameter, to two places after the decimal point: 5.89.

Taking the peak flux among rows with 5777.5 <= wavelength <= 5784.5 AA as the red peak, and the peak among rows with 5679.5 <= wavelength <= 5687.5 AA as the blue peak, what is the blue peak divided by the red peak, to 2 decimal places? 1.14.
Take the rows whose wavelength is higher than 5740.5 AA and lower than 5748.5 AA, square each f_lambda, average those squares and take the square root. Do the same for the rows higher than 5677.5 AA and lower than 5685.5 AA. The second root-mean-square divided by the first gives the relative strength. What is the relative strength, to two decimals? 1.14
